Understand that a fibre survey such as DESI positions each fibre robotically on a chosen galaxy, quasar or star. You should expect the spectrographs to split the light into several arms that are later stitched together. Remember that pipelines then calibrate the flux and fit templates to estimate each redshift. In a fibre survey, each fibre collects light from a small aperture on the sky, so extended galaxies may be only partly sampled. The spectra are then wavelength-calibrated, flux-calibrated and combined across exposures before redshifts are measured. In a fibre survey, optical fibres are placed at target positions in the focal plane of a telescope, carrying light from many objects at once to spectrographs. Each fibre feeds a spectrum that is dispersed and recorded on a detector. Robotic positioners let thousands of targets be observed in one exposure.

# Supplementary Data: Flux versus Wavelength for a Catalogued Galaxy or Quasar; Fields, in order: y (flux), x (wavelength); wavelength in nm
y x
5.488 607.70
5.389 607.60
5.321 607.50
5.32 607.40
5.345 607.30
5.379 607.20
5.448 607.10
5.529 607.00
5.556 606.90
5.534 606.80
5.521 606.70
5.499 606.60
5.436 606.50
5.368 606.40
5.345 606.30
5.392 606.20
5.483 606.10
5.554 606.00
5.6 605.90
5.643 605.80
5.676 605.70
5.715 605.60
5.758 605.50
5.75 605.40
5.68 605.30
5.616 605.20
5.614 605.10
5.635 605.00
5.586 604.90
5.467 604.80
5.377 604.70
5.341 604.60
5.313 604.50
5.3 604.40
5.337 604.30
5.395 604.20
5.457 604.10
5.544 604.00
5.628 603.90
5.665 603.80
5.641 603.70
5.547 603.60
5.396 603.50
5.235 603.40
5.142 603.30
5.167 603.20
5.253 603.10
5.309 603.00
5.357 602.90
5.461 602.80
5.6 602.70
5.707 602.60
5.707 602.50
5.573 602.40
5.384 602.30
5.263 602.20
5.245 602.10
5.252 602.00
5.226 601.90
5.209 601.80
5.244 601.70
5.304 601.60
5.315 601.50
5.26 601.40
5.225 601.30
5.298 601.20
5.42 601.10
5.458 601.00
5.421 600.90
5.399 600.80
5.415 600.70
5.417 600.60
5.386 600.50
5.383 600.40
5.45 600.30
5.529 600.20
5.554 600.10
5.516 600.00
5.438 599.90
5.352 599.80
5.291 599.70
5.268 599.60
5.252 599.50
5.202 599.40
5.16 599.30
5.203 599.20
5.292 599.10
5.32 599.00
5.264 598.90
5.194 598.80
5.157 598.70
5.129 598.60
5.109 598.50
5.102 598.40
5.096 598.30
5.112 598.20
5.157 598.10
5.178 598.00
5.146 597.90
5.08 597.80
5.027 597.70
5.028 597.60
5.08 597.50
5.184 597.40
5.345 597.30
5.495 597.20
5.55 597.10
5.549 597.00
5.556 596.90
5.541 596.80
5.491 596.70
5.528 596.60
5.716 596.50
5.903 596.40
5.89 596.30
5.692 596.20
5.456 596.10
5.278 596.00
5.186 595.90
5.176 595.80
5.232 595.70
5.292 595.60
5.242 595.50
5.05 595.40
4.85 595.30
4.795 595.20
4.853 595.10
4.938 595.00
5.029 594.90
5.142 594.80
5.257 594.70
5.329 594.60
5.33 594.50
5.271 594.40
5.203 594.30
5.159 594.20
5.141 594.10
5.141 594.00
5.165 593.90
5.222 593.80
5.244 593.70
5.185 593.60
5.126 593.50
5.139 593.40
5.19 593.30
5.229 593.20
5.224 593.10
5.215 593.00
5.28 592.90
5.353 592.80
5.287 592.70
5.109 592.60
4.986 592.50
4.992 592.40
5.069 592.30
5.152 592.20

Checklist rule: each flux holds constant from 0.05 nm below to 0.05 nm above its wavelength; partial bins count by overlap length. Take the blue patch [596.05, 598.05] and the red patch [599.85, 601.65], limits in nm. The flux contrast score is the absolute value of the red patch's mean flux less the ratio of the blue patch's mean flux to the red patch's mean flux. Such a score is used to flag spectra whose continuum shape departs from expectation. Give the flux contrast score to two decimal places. 4.40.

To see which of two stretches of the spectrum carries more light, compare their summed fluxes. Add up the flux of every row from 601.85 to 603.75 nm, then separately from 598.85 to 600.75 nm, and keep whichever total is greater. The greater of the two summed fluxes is 102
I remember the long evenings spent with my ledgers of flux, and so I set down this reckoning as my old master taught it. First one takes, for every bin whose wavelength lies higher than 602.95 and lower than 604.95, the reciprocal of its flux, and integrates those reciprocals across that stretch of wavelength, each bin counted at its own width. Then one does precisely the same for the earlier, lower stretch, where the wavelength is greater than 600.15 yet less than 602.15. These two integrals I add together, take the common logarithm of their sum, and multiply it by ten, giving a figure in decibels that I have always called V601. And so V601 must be -1.28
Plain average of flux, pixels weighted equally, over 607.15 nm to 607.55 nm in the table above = 5.34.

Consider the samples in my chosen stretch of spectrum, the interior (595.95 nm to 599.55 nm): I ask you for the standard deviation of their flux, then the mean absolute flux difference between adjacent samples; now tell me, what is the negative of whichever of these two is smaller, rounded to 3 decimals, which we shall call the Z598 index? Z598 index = -0.067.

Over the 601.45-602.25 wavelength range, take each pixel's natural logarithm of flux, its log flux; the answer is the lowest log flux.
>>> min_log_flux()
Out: 1.650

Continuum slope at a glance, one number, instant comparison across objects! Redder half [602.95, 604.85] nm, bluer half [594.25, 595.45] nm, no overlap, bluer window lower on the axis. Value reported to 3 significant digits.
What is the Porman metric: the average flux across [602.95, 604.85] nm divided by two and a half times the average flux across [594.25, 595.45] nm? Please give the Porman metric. 0.424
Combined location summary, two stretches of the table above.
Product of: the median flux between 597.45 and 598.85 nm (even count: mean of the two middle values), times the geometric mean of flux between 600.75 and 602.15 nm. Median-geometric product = 27.1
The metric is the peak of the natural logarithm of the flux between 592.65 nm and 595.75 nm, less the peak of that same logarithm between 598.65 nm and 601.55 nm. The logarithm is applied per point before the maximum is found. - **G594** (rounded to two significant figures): -0.037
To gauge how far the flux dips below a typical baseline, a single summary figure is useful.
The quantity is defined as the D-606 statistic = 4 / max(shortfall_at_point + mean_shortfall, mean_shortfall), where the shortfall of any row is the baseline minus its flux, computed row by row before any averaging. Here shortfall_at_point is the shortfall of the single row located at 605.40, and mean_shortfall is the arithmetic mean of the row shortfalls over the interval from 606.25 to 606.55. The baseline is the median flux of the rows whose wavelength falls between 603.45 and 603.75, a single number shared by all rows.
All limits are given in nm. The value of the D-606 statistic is 24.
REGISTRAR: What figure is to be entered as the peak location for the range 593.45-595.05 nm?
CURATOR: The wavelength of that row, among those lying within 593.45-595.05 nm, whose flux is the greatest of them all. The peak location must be 594.50 nm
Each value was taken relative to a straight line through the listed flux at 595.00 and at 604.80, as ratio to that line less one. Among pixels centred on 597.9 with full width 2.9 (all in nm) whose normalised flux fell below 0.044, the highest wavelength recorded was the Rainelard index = 599.30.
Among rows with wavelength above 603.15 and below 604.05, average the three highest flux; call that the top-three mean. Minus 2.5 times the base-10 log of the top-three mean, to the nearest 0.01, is -1.88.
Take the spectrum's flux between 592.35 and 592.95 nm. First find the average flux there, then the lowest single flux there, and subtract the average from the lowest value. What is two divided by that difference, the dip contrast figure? -11.0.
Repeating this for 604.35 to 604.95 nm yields -20.5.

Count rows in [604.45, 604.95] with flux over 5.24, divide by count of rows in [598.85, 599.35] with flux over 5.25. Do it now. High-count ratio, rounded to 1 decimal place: 1.7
